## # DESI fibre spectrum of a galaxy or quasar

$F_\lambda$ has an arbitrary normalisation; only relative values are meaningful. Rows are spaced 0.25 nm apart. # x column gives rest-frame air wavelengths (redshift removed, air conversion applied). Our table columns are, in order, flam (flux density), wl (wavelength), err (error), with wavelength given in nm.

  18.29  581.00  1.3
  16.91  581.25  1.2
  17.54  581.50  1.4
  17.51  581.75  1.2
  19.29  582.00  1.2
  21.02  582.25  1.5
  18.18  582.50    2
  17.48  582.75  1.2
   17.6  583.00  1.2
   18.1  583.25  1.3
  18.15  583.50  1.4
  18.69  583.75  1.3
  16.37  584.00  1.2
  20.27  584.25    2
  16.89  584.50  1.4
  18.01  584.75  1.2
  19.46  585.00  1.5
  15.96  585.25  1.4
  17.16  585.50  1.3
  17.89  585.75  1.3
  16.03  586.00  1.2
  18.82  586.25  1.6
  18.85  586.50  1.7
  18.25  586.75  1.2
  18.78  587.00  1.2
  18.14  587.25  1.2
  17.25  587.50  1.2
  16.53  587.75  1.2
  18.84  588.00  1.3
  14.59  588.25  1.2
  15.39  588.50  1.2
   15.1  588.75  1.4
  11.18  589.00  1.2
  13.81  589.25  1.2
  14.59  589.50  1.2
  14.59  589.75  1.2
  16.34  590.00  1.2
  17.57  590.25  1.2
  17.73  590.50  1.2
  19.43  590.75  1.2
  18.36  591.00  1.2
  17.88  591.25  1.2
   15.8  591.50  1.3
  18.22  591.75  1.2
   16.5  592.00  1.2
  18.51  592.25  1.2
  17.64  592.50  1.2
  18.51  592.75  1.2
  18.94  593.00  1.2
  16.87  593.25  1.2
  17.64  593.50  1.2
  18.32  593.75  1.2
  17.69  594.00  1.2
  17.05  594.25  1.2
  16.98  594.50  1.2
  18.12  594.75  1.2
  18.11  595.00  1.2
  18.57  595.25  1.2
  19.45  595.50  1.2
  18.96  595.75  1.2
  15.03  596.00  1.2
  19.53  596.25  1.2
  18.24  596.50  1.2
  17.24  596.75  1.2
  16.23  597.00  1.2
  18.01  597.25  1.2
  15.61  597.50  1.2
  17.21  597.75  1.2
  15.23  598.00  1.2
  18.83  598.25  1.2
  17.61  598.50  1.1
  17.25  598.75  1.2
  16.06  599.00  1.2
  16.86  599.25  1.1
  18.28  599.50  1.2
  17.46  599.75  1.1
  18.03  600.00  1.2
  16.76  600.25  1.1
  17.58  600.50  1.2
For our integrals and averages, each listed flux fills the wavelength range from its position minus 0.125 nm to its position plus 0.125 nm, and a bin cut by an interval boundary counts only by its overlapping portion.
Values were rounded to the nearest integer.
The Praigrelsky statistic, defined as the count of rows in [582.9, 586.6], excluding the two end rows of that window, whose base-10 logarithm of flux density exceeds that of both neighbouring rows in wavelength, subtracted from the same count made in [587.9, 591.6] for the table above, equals -2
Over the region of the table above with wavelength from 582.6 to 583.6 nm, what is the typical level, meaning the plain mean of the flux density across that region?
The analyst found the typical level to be 17.8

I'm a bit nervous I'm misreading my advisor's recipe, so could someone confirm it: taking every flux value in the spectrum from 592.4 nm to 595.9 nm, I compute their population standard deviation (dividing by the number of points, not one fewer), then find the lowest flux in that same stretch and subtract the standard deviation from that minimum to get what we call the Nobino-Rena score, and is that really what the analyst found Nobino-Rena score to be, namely 16.1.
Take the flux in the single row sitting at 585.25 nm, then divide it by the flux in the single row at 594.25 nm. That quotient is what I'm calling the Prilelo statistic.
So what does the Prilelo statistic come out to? 0.94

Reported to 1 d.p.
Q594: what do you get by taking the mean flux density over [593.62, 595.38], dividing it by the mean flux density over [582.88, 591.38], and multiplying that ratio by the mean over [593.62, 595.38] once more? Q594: 18.6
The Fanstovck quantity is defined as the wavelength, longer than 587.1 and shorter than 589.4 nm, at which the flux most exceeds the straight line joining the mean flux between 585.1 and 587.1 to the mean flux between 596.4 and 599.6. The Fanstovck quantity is 588.00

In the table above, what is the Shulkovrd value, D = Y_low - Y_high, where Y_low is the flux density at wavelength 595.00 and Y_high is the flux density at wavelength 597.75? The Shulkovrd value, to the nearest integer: 1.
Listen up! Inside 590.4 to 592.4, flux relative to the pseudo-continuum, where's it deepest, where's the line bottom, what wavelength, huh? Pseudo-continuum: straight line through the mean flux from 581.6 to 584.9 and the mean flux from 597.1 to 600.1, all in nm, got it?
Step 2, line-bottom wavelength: 591.50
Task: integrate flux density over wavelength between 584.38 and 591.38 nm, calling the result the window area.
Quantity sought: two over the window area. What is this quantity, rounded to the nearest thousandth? 0.017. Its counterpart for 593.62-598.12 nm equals 0.025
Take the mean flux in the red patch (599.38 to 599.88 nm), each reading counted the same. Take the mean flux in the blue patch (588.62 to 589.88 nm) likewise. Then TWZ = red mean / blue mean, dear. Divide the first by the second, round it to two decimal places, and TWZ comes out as 1.29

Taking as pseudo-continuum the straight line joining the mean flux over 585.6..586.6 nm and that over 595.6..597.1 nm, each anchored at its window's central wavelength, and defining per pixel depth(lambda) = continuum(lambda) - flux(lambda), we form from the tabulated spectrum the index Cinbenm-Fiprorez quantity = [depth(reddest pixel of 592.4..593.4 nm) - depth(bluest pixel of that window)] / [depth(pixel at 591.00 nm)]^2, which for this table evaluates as 1.9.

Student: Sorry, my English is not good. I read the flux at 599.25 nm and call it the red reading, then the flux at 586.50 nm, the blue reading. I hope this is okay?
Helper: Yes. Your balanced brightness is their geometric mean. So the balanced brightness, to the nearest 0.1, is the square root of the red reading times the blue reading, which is 17.8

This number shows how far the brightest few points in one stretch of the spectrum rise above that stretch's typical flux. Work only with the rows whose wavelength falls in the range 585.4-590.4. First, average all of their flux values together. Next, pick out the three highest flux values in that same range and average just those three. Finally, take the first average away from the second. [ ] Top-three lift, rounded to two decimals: 2.35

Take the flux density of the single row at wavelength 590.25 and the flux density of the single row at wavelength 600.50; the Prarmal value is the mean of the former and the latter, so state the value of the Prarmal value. 17.6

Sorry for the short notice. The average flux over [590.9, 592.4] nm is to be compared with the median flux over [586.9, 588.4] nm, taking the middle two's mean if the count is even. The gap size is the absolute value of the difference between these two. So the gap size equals 0.2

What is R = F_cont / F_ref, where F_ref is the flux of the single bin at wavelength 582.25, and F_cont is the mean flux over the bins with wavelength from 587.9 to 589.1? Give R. 0.71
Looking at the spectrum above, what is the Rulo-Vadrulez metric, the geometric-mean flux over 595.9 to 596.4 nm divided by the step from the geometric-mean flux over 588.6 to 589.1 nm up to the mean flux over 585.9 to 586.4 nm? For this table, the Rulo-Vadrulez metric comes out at 4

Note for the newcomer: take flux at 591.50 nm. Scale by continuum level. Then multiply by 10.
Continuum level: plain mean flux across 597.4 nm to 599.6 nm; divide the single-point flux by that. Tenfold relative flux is 9.3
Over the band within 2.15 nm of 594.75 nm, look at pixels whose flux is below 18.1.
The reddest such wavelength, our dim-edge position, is 596.75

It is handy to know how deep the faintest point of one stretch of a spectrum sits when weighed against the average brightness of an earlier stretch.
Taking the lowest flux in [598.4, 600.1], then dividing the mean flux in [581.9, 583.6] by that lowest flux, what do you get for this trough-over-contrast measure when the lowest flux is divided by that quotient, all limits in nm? 13.9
